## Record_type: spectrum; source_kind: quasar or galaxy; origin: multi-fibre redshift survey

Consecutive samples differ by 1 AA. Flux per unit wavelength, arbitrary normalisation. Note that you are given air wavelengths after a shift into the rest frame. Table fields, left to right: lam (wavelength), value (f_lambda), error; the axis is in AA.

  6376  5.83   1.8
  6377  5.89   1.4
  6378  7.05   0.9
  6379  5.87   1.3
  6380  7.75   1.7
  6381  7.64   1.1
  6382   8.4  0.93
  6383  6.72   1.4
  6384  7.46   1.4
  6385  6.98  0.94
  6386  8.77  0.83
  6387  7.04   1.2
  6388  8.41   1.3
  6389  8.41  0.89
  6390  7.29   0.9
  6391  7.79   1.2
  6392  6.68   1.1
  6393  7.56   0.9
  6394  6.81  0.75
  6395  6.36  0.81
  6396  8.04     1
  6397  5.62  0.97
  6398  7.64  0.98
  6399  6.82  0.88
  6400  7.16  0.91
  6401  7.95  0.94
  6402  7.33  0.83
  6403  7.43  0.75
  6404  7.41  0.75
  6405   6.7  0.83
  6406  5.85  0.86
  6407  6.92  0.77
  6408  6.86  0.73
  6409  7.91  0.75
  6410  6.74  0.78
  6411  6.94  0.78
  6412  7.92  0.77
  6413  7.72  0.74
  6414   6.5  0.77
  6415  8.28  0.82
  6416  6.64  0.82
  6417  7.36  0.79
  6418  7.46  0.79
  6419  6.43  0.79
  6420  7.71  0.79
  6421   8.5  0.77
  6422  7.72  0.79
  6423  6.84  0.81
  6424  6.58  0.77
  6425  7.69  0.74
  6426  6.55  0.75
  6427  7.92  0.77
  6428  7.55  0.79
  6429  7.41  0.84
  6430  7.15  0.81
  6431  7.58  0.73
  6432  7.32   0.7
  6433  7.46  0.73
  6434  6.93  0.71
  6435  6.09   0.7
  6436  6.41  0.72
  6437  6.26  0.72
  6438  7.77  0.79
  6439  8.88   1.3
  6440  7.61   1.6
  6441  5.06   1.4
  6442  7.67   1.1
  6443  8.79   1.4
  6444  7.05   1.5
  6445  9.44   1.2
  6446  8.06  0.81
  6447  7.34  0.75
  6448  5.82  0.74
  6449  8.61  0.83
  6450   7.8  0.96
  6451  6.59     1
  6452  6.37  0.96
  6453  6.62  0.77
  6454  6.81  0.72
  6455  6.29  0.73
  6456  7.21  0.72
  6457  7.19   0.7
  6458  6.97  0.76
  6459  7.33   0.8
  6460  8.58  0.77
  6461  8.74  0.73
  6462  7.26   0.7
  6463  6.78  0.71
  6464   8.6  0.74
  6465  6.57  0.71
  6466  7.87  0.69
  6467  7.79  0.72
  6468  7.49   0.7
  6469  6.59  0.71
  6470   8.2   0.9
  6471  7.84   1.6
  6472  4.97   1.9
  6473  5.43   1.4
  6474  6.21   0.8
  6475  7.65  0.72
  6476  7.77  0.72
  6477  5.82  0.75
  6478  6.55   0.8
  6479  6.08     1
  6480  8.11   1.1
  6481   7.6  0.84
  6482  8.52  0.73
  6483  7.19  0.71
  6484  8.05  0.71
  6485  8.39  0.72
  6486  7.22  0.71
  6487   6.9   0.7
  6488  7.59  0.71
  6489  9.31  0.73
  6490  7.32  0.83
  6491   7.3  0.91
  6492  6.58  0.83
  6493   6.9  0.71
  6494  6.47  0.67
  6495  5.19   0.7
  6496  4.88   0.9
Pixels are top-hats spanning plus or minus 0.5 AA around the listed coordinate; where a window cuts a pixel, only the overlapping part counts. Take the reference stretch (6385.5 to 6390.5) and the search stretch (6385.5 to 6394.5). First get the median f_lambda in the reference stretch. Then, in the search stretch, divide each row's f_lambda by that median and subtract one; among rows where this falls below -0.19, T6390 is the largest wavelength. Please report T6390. 6394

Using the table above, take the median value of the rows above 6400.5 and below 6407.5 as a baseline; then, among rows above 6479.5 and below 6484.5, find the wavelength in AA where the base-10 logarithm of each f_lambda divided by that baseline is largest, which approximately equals 6482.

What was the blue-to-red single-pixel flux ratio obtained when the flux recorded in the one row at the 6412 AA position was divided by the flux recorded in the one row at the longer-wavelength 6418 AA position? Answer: 1.1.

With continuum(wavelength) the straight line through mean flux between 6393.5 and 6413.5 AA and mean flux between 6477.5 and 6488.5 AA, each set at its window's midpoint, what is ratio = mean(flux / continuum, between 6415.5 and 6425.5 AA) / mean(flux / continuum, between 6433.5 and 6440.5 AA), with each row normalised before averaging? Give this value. 1.03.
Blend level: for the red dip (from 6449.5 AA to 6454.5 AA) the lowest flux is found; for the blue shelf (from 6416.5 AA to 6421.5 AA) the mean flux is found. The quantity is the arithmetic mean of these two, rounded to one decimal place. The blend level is 6.9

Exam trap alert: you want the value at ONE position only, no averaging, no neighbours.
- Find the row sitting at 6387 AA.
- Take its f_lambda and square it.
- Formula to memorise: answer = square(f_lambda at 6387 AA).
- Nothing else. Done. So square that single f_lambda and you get 50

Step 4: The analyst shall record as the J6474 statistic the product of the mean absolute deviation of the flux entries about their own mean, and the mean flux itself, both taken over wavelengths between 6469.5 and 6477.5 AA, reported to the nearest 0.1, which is 7.6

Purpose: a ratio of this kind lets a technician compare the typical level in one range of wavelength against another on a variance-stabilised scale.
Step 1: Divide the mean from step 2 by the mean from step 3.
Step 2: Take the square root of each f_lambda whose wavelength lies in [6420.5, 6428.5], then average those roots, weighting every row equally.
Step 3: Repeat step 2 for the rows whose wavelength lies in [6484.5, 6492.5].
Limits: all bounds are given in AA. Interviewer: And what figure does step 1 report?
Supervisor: 0.990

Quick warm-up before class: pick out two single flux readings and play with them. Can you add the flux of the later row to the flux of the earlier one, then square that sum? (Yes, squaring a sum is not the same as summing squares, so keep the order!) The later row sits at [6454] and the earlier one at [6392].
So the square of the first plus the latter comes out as 182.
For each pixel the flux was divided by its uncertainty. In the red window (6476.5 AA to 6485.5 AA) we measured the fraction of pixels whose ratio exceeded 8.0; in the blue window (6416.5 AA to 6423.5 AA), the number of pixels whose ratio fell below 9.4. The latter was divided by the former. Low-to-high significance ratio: 4.5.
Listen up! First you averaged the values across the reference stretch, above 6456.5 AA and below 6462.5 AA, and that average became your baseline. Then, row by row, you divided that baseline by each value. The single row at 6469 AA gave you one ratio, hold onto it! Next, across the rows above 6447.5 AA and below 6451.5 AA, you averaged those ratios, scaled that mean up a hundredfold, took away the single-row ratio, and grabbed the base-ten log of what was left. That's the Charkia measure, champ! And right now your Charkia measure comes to 2.033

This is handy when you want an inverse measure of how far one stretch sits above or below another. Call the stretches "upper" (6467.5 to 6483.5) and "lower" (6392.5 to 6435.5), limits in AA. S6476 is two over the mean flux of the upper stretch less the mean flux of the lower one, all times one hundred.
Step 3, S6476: -1035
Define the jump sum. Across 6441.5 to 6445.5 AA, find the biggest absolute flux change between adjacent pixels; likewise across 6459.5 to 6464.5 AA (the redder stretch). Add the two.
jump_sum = 4.2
